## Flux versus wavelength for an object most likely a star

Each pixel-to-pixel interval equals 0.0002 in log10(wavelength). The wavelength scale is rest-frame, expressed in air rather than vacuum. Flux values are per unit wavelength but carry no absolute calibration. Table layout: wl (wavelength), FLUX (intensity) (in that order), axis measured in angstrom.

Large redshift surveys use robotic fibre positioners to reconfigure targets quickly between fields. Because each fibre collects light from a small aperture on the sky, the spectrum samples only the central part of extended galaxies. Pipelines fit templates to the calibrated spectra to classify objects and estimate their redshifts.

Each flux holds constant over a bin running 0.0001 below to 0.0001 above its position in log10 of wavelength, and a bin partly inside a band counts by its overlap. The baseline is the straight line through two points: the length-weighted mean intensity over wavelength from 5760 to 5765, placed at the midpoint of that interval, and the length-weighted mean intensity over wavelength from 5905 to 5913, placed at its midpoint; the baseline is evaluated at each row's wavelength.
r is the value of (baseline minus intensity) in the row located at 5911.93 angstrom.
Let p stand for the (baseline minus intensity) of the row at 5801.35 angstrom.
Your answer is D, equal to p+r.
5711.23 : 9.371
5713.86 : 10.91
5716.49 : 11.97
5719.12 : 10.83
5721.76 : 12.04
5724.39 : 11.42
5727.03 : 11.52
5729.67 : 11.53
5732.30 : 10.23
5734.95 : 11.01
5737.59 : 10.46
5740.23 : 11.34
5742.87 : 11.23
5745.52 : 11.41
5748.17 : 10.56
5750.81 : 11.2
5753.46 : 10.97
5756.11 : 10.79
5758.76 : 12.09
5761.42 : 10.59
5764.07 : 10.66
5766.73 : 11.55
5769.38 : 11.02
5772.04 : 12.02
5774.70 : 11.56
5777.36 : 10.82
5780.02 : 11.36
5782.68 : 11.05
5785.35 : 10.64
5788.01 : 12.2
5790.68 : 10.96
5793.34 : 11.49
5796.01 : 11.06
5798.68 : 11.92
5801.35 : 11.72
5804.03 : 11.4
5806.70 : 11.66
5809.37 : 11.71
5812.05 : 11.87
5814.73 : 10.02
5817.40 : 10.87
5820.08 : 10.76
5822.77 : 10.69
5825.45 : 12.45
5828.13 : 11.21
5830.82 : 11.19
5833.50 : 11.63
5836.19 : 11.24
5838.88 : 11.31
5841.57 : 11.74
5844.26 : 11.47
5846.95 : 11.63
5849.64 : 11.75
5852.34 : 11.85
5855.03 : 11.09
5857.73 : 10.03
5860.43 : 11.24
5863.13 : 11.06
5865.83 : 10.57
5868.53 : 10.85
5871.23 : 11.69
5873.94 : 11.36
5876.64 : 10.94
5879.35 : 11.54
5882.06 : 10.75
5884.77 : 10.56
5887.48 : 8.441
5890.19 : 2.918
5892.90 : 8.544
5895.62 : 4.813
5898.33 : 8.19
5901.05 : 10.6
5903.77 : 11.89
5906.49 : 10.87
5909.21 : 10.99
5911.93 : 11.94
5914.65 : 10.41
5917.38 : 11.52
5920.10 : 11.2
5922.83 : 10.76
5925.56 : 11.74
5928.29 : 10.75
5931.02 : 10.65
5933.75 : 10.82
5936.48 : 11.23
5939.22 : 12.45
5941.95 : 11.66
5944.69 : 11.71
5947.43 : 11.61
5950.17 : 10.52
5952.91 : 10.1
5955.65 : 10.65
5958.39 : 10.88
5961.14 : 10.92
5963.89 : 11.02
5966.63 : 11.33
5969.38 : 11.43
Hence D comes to -1.6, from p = -0.9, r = -0.7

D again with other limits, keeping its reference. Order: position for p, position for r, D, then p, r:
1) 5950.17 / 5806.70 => 0.1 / 0.9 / -0.8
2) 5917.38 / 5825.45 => -1.8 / -0.2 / -1.5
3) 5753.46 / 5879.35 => -0.8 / -0.4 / -0.4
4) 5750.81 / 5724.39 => -1.5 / -0.6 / -0.9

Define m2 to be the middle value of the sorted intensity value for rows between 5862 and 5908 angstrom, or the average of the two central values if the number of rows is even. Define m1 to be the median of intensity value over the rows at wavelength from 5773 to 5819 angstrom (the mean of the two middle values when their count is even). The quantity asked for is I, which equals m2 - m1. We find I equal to -0.65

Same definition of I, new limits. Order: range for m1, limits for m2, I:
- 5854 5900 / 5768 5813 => 0.74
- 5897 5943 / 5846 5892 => 0.07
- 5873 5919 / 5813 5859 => 0.49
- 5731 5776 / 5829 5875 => 0.29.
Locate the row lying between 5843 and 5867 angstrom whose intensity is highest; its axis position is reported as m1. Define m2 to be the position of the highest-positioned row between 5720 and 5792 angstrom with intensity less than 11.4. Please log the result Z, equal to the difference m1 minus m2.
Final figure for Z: 61.7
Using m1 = 5852.34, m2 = 5790.68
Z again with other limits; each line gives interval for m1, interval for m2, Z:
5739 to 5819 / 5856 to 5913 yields -121.2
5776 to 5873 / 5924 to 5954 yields -127.5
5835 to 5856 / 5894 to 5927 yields -70.5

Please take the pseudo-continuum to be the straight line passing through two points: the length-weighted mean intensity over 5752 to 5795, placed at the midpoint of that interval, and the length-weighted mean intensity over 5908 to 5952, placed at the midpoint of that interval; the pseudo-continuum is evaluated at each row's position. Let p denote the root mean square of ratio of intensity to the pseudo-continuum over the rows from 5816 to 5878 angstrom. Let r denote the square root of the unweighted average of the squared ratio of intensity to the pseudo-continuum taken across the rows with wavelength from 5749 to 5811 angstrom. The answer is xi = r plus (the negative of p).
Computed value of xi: 0.007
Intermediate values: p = 1.00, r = 1.01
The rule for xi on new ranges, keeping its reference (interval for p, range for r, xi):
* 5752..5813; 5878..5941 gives -0.086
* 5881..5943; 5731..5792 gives 0.065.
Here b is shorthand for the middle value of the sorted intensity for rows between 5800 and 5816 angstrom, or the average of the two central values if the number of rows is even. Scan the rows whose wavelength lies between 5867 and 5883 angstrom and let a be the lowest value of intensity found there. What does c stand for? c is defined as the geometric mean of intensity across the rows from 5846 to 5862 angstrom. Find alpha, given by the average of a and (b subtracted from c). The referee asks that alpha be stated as 5.2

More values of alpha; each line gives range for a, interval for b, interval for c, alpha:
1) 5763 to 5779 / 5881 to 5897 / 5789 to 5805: 6.8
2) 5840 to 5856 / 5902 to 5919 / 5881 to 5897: 3.4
